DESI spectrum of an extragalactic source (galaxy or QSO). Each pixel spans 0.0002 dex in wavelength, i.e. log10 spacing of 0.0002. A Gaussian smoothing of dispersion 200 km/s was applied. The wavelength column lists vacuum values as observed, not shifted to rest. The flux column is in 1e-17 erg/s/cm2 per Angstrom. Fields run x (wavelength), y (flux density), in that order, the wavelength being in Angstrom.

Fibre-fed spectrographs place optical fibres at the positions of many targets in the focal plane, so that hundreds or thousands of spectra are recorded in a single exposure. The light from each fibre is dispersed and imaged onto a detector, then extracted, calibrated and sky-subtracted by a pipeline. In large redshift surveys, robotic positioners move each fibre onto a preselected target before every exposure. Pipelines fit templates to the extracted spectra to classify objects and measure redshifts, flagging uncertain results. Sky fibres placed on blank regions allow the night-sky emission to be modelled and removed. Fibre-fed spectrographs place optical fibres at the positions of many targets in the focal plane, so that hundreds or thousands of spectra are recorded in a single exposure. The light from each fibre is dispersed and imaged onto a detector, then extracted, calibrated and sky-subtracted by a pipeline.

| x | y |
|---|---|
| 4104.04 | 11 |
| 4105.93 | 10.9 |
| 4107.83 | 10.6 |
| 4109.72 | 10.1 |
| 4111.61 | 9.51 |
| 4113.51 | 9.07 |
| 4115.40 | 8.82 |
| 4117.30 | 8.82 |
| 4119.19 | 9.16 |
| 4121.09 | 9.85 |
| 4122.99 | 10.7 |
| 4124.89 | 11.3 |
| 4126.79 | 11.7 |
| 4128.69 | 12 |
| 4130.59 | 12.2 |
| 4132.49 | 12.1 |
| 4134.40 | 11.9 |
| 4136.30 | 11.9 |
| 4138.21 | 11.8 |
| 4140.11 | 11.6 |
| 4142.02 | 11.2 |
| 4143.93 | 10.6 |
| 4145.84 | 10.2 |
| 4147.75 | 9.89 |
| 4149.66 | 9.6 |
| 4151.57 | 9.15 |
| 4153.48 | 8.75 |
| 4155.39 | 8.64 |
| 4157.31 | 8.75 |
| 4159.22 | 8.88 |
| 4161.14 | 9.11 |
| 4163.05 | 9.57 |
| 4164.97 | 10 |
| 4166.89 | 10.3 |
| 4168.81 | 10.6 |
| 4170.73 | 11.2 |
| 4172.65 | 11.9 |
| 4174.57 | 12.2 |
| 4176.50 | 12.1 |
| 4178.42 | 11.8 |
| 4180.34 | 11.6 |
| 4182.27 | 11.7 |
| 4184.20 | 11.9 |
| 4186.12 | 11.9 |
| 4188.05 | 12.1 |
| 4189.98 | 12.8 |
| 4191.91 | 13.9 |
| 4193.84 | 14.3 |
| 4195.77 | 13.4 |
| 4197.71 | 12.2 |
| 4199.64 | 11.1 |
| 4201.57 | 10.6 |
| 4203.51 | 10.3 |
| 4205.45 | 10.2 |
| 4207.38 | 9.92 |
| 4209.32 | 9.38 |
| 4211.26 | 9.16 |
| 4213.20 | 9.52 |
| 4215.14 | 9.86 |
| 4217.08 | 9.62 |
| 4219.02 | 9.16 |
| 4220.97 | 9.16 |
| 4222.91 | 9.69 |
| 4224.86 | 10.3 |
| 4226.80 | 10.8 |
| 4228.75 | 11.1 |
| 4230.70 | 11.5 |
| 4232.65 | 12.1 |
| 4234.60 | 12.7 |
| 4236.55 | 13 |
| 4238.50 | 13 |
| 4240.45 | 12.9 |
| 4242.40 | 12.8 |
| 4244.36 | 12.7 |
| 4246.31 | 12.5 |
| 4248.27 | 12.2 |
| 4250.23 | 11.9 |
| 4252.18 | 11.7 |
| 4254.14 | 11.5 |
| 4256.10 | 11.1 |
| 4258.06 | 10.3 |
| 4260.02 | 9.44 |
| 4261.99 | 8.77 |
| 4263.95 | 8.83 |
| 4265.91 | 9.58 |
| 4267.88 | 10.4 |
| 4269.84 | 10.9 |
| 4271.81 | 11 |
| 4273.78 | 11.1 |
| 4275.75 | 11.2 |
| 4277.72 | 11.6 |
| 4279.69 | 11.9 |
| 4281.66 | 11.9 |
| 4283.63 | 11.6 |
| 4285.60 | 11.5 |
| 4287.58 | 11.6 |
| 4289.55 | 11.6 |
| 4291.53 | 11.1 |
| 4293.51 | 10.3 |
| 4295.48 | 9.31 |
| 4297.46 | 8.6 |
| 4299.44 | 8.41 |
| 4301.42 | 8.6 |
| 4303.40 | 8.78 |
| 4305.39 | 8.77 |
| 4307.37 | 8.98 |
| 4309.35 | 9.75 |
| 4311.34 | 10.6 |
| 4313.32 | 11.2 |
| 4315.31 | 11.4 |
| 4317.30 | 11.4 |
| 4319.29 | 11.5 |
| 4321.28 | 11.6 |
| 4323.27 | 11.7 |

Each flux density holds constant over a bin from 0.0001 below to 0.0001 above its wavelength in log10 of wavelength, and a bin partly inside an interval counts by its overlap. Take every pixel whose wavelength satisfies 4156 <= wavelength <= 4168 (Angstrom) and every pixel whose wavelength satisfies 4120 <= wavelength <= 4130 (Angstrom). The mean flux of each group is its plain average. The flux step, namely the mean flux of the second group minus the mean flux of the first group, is 1.7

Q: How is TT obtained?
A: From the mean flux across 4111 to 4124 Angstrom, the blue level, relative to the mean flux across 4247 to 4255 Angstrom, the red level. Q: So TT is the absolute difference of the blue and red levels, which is 2.4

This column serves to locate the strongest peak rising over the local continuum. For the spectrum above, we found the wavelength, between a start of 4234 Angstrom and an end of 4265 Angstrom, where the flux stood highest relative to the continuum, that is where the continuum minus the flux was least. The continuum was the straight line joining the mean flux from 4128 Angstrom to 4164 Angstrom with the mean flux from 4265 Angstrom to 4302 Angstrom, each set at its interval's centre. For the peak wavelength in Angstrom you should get 4236.55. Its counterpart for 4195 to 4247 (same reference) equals 4195.77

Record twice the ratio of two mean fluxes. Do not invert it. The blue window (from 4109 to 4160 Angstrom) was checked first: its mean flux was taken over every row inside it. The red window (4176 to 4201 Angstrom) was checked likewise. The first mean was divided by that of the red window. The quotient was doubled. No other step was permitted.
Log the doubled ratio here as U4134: 1.67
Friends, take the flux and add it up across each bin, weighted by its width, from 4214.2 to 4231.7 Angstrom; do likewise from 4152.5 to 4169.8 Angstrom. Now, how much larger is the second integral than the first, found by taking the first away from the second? -15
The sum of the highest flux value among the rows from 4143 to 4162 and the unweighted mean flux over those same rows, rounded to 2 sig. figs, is 20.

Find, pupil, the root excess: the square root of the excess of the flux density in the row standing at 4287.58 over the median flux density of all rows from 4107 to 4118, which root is 1.52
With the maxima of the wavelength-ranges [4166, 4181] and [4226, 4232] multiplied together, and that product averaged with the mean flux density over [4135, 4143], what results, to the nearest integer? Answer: 76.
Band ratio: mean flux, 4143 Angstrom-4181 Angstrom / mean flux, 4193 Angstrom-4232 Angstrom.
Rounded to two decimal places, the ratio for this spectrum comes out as 0.97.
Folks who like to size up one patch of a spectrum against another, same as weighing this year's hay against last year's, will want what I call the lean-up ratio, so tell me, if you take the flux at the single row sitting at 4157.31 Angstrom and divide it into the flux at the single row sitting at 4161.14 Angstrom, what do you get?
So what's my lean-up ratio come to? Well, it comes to 1.04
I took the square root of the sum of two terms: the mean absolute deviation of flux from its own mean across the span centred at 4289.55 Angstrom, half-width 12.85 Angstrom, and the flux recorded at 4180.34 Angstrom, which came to 3.58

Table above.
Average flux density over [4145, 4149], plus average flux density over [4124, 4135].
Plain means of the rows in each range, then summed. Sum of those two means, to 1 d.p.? 21.9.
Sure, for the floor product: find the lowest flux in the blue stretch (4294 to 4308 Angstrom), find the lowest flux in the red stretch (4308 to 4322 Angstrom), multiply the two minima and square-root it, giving 9.1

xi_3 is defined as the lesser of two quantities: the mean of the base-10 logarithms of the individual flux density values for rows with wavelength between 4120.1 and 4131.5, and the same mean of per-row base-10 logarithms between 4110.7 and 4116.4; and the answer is 0.96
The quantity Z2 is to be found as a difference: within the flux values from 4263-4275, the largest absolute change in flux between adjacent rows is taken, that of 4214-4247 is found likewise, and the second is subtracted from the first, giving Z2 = 0.21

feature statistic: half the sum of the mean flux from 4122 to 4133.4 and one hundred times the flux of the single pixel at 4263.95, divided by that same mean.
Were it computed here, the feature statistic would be 38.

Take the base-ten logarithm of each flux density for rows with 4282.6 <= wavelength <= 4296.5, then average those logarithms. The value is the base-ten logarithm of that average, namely 0.017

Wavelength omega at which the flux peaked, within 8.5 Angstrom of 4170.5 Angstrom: 4174.57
